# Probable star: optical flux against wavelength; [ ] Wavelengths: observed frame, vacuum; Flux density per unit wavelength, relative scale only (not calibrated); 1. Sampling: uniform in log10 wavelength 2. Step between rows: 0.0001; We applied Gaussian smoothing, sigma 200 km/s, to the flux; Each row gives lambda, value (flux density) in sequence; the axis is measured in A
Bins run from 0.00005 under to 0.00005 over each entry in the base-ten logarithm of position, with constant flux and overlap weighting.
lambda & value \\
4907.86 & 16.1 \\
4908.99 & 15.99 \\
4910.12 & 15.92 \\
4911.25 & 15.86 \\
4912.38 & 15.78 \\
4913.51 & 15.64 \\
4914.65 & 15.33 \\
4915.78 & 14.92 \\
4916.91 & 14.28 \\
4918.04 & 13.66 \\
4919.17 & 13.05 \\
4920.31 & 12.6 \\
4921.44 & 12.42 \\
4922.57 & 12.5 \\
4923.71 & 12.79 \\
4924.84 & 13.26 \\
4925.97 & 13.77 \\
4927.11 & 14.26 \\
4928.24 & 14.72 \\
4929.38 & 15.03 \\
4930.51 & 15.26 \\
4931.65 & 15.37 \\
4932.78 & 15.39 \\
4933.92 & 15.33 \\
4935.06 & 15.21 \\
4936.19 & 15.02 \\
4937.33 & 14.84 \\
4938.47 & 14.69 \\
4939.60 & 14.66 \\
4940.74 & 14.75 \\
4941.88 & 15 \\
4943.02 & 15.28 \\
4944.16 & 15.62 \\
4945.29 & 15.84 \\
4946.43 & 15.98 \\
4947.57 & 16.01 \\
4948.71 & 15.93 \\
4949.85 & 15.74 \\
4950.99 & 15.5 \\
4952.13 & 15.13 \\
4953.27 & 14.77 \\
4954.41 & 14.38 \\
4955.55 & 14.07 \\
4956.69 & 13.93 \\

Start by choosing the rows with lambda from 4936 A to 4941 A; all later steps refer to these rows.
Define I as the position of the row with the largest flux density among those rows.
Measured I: 4936.19 A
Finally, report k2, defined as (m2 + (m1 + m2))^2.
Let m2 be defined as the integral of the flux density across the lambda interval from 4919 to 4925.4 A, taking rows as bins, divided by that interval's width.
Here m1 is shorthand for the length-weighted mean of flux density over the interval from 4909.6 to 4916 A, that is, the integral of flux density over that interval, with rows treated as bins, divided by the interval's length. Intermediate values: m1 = 15.6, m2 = 12.7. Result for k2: 1688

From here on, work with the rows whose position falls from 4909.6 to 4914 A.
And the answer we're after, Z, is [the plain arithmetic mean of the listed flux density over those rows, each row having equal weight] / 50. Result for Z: 0.316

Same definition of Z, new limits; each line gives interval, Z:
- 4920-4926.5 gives 0.258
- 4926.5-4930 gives 0.293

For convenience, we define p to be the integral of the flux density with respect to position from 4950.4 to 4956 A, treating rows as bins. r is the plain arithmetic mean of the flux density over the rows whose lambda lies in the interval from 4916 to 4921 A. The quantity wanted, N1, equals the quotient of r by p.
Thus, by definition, 0.16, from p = 83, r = 13.4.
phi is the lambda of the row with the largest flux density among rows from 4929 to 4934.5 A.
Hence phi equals 4932.78 A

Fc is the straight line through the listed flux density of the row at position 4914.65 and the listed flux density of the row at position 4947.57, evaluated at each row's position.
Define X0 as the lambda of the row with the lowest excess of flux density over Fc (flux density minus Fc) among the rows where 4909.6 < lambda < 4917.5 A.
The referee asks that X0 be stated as 4916.91 A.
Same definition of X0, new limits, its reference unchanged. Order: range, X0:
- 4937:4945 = 4939.60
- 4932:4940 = 4939.60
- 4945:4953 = 4952.13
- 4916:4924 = 4921.44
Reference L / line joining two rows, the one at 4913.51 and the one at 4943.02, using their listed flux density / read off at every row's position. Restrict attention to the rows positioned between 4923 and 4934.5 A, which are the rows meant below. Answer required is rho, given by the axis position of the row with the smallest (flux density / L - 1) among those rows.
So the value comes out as 4923.71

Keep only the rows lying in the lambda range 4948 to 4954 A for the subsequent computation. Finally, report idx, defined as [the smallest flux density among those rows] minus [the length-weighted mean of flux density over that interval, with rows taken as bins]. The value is -0.63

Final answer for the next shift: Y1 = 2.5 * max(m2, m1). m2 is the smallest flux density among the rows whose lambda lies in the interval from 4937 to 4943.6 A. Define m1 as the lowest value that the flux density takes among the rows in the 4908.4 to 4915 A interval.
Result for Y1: 38.3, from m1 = 15.33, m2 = 14.66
